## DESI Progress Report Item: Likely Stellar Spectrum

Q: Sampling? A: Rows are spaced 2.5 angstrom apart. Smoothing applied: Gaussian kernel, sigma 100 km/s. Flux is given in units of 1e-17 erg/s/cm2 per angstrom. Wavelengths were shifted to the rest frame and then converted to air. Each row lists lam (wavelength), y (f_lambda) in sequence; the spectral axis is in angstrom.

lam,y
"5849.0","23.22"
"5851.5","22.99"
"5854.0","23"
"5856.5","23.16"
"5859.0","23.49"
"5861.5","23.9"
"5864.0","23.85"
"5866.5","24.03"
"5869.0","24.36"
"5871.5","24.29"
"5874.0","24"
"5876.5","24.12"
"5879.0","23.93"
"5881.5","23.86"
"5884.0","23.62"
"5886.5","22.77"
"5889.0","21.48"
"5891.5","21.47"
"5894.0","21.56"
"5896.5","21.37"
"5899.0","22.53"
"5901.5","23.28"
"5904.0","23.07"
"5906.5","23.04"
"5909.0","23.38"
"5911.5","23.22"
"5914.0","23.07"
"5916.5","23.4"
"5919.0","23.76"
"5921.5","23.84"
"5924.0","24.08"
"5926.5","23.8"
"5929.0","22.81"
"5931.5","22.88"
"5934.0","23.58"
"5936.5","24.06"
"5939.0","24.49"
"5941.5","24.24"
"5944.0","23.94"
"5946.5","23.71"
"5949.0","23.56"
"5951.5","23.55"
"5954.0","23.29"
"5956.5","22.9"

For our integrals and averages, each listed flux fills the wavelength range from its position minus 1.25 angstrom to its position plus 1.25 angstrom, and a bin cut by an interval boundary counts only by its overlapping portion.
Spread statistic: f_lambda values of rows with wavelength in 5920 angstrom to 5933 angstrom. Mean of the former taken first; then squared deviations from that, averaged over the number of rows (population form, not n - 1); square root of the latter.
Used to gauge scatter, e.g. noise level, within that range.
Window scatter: 0.5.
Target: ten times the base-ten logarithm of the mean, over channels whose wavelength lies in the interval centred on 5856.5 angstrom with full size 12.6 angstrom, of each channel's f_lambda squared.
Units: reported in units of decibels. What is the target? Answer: 27.4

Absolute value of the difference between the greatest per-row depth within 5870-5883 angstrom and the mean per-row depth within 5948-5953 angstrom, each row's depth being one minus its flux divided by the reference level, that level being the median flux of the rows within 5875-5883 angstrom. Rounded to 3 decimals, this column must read 0.013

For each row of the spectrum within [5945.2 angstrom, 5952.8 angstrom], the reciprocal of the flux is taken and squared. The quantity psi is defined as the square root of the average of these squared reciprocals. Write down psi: 0.0424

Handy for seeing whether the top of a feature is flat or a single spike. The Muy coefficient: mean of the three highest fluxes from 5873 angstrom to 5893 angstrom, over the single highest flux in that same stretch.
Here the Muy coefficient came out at 0.996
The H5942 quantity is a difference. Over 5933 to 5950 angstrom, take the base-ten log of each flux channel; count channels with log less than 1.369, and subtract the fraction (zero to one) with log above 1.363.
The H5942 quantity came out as -1.0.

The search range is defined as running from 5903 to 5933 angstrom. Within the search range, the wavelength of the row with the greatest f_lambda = 5924.0 angstrom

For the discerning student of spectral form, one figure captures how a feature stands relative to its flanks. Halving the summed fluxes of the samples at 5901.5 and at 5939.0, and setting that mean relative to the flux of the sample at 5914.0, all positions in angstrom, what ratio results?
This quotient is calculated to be 1.04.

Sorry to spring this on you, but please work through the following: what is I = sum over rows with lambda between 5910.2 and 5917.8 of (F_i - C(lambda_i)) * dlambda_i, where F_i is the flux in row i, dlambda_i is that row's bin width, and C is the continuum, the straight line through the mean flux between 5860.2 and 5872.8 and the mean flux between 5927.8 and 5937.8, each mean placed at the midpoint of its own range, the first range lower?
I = -2.4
